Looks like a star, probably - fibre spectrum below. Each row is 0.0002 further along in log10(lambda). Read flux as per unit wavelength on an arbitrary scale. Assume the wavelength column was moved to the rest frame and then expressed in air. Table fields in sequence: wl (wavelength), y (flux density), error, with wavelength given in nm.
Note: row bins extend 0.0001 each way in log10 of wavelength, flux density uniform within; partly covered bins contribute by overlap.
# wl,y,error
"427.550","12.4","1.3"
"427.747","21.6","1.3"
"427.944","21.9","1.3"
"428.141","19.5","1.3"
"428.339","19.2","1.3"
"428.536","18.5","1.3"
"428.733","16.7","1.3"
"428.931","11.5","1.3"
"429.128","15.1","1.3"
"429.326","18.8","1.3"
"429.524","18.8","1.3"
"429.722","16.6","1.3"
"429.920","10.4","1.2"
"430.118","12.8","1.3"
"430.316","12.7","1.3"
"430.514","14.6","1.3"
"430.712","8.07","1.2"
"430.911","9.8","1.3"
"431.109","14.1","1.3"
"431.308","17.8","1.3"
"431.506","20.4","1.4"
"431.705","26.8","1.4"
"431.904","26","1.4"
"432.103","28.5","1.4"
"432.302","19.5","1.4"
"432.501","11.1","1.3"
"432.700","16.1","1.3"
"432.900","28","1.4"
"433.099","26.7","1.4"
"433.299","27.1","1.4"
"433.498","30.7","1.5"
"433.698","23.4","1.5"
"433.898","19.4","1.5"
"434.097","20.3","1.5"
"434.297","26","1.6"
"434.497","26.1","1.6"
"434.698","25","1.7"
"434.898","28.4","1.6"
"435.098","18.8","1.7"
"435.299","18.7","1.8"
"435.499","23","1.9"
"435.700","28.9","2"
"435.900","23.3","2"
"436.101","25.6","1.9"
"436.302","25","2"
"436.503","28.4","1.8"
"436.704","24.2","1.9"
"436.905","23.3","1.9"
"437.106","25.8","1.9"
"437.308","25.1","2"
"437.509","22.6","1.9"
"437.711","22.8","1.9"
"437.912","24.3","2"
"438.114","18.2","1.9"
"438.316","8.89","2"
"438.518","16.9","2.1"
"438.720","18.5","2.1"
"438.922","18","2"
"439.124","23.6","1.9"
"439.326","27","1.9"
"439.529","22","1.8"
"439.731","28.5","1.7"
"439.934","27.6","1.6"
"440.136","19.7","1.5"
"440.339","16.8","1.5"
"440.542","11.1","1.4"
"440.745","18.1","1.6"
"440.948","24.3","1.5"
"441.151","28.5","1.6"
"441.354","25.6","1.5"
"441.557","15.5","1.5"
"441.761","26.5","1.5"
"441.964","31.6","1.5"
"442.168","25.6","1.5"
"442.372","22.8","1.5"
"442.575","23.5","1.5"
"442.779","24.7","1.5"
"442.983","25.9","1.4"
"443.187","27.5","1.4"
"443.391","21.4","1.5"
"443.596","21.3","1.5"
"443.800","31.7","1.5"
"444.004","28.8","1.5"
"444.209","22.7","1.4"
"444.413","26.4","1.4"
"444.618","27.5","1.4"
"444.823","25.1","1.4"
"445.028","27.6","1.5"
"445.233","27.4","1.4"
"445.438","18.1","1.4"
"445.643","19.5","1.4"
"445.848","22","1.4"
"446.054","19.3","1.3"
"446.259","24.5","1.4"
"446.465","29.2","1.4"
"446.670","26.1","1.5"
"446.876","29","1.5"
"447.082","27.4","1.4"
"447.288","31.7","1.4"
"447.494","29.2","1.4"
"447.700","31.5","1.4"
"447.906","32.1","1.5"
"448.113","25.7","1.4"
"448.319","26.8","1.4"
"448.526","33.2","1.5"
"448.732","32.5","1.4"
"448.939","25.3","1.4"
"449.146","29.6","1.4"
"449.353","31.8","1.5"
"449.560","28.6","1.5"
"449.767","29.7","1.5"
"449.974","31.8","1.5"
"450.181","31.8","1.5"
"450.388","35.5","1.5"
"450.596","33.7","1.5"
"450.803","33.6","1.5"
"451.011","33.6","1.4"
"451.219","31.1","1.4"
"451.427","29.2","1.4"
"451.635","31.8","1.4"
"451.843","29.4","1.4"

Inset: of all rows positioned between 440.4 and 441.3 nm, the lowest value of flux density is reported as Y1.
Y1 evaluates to 11.1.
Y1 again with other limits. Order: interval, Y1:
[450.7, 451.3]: 31.1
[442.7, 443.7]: 21.3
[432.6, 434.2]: 16.1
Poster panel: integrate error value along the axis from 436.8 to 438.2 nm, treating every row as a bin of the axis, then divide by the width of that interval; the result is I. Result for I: 1.93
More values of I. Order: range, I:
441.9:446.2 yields 1.44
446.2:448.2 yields 1.43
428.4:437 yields 1.50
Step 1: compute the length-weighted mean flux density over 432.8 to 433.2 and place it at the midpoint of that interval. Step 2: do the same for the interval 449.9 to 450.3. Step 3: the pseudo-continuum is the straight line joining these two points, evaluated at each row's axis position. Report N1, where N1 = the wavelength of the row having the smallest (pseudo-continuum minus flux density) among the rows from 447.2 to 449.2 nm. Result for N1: 448.526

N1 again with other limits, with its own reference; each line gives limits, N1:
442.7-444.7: 443.800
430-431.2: 430.514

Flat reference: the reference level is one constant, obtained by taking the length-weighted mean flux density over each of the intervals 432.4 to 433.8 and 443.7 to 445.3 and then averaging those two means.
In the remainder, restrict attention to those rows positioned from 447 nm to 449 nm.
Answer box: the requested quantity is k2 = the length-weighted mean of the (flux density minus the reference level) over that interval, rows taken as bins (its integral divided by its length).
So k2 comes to 4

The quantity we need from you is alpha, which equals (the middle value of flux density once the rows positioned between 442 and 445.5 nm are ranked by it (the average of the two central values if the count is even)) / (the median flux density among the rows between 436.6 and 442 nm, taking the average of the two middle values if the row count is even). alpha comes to 1.10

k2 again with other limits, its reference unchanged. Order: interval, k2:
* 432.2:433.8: -2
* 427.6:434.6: -6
